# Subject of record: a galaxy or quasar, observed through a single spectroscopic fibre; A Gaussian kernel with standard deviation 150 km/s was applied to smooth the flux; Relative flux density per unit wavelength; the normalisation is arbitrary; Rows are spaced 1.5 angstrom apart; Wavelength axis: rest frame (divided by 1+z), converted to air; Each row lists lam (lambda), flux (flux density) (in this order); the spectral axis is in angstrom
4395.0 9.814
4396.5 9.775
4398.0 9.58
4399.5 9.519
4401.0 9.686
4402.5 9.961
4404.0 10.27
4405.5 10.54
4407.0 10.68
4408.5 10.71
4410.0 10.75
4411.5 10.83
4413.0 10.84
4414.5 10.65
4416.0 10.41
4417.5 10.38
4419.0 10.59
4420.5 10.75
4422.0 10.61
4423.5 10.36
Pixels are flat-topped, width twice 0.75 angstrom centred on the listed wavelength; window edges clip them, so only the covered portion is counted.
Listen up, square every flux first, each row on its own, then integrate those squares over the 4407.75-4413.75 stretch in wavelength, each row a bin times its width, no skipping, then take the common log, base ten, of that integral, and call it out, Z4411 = 2.84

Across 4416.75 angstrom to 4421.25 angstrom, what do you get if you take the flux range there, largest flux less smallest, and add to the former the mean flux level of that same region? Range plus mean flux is 10.9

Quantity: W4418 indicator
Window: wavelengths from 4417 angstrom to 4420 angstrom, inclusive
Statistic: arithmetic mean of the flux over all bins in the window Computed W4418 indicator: 10.5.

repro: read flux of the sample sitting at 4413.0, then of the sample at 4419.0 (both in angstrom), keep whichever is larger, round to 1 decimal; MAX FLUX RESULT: 10.8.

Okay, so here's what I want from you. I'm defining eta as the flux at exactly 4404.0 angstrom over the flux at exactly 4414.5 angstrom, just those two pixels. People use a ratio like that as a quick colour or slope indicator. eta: 0.96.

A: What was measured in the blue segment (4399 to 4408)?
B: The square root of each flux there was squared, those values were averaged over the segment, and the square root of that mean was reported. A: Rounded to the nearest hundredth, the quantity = 3.18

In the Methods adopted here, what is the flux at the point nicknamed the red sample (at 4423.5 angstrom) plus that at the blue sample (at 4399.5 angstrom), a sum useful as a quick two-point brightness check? 19.9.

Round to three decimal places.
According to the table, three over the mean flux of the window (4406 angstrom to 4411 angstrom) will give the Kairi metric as 0.280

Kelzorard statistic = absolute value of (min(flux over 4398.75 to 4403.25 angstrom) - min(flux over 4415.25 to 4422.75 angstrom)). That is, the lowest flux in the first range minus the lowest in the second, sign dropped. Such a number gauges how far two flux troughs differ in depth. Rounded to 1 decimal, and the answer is 0.9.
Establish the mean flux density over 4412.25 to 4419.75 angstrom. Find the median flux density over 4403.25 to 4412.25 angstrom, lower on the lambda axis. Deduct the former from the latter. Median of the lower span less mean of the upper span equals 0.12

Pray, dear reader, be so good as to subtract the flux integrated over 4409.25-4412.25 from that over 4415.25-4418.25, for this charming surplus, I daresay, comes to -1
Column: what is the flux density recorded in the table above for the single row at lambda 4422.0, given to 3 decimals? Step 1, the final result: 10.610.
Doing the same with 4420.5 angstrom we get 10.750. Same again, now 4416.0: 10.410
